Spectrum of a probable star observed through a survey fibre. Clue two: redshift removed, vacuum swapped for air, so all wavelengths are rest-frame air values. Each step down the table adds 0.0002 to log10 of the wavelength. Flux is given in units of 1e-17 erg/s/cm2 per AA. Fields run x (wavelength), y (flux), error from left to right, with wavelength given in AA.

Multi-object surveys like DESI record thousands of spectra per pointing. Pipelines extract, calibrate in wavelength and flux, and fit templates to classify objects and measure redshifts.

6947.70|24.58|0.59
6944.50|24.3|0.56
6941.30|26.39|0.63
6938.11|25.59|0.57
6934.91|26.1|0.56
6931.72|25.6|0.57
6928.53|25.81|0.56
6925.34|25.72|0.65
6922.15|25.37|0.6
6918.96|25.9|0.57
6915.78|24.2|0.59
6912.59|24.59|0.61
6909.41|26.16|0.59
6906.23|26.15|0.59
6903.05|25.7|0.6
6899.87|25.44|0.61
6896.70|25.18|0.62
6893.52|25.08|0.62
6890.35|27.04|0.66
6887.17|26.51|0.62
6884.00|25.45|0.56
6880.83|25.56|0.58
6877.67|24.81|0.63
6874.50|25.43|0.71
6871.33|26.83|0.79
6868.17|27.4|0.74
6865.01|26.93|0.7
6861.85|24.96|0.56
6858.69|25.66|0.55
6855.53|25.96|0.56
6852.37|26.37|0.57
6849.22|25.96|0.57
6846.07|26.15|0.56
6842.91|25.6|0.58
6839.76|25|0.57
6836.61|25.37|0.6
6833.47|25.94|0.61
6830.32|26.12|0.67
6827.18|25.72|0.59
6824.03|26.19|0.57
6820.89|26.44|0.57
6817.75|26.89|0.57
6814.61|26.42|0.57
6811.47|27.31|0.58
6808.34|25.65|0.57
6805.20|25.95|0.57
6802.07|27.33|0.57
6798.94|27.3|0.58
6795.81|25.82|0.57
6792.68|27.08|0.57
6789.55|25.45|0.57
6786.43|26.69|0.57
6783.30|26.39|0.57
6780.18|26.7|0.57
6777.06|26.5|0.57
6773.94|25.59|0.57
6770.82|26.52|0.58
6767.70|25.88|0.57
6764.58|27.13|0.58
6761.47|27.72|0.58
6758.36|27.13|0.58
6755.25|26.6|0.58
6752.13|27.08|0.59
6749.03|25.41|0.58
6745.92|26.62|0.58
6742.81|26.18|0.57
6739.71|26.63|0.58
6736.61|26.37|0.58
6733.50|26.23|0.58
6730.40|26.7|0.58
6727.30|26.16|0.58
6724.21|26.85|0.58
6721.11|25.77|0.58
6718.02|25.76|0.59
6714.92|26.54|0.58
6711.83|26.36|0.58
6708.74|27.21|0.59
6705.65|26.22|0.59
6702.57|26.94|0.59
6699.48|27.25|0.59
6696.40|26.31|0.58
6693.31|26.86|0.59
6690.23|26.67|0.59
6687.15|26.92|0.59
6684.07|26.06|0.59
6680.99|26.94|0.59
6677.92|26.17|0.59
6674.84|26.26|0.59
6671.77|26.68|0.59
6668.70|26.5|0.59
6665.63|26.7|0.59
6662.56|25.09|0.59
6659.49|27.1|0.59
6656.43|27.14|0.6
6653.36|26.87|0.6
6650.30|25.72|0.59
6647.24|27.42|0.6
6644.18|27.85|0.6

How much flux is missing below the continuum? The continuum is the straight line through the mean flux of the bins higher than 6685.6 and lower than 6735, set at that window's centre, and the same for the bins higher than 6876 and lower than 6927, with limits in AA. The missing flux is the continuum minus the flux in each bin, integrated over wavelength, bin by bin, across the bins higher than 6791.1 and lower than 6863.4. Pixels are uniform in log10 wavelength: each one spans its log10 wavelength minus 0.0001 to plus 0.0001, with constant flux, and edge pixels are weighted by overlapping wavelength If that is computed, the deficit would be -14.3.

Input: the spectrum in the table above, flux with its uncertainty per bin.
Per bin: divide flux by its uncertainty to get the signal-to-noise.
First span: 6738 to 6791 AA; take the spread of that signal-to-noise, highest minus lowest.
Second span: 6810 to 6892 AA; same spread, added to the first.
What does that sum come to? 17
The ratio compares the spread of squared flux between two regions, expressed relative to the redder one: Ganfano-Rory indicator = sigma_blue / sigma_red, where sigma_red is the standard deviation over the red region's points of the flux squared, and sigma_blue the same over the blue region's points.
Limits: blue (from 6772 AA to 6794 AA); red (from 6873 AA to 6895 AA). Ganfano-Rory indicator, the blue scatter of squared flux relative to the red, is 0.77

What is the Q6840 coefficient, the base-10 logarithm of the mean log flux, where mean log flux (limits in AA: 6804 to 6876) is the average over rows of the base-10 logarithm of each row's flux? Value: 0.1512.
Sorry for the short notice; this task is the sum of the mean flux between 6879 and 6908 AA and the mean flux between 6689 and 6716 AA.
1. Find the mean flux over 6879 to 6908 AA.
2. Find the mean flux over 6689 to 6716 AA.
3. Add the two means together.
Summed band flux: 52.50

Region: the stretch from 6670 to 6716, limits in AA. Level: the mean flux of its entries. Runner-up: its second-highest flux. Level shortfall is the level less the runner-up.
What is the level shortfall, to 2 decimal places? -0.58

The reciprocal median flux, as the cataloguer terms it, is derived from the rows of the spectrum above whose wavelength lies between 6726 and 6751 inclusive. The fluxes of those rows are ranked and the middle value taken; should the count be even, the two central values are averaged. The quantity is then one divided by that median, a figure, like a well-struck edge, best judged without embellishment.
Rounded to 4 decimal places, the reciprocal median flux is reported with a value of 0.0380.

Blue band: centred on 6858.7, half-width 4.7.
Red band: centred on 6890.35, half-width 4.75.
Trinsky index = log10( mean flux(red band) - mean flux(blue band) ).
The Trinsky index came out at -0.2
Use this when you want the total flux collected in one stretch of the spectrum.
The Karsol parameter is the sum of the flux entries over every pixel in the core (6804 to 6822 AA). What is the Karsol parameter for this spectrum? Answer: 159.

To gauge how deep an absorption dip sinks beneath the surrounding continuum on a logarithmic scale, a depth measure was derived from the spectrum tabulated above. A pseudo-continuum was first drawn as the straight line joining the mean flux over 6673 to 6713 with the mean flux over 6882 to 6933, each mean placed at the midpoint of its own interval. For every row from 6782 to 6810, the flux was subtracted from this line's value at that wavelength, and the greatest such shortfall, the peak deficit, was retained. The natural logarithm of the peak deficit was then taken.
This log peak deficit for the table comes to -0.32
